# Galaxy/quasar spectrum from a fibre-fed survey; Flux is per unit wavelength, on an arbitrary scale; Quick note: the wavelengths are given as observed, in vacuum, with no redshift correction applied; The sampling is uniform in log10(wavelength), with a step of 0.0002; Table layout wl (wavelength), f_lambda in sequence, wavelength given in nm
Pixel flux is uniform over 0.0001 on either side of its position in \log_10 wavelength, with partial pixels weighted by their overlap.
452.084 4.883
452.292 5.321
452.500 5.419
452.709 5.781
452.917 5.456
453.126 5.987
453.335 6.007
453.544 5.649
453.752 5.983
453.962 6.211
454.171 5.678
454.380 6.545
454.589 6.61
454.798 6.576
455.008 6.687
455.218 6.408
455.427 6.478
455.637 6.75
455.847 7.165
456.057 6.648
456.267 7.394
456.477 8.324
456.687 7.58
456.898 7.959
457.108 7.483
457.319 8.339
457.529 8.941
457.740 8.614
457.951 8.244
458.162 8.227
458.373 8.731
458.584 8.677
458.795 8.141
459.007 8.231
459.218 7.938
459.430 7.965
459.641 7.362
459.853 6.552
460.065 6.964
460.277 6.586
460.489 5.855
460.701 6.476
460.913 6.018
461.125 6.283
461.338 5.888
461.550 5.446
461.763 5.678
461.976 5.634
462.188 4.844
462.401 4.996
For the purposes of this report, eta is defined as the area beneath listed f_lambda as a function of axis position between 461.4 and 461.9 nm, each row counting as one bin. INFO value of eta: 2.8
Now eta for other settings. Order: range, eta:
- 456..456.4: 2.9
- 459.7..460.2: 3.4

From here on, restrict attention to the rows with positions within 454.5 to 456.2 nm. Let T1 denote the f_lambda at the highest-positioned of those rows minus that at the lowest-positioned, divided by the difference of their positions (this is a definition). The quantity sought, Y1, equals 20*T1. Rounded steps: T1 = 0.0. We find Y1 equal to 1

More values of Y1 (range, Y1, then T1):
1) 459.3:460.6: -40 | -2.0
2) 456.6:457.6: 32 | 1.6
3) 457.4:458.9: -13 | -0.6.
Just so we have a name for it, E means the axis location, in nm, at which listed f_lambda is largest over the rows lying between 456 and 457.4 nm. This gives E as 457.319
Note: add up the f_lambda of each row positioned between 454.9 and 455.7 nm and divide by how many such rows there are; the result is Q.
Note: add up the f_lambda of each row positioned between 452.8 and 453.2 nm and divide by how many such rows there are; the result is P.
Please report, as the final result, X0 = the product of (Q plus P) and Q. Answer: 81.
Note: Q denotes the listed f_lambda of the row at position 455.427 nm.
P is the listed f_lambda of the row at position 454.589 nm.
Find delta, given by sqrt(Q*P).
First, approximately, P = 6.61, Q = 6.478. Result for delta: 6.5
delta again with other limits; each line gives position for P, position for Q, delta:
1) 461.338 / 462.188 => 5.3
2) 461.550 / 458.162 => 6.7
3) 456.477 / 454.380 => 7.4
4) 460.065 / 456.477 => 7.6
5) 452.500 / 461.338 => 5.6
